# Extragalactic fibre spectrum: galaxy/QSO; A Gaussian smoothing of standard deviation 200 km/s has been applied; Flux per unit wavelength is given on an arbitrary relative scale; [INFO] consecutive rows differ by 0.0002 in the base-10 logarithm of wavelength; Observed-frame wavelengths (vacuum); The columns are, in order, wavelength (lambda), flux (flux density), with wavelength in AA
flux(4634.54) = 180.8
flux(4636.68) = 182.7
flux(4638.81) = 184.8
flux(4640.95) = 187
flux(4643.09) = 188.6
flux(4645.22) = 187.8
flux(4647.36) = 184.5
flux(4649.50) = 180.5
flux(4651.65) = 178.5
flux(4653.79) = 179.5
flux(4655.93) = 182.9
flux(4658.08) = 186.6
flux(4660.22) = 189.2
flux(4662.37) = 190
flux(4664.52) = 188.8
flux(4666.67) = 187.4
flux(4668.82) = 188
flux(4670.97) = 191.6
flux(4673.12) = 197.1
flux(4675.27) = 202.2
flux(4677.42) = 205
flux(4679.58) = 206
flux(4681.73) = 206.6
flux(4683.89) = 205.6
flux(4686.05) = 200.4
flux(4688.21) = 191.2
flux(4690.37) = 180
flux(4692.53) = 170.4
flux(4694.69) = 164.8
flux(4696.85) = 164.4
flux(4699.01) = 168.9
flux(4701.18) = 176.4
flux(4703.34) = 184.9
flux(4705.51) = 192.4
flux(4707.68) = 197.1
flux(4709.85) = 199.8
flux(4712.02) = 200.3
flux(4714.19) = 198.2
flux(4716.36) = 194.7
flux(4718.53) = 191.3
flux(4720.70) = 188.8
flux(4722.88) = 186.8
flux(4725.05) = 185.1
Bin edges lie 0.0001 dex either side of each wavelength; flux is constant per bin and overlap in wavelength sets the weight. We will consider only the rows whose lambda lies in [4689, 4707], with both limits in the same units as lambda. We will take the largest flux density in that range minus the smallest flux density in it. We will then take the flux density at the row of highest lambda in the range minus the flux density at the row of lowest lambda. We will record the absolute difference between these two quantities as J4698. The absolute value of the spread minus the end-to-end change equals 16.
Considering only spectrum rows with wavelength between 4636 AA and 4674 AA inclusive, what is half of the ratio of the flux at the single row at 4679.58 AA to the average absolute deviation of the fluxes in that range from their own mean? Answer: 29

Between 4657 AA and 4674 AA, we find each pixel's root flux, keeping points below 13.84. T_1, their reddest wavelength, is 4668.82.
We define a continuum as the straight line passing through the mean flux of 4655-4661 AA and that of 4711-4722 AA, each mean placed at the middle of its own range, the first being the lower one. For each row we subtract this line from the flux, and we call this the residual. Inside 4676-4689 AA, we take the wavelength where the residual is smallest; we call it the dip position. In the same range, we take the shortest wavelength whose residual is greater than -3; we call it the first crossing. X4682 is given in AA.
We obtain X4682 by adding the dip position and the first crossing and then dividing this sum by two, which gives 4682.8 AA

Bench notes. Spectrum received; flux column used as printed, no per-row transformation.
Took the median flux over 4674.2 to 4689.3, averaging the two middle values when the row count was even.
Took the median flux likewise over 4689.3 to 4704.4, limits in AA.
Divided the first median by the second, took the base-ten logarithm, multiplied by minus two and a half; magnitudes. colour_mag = -0.20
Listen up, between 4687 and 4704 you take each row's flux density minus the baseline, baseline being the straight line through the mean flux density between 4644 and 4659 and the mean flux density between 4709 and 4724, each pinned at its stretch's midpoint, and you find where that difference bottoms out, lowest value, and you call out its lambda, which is 4696.85 AA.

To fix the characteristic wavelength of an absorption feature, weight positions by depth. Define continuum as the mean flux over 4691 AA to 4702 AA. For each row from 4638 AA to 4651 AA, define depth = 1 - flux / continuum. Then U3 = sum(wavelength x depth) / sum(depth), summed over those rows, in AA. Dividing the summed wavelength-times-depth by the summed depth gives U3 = 4643.8 AA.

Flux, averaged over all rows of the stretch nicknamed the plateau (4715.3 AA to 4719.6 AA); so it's 193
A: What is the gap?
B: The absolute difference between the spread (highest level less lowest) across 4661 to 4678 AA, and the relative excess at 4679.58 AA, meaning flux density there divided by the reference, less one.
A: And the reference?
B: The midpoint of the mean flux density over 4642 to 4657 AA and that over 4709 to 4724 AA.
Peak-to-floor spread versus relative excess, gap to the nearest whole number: 18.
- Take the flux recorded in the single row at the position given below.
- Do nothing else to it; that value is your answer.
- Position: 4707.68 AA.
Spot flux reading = 197.1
